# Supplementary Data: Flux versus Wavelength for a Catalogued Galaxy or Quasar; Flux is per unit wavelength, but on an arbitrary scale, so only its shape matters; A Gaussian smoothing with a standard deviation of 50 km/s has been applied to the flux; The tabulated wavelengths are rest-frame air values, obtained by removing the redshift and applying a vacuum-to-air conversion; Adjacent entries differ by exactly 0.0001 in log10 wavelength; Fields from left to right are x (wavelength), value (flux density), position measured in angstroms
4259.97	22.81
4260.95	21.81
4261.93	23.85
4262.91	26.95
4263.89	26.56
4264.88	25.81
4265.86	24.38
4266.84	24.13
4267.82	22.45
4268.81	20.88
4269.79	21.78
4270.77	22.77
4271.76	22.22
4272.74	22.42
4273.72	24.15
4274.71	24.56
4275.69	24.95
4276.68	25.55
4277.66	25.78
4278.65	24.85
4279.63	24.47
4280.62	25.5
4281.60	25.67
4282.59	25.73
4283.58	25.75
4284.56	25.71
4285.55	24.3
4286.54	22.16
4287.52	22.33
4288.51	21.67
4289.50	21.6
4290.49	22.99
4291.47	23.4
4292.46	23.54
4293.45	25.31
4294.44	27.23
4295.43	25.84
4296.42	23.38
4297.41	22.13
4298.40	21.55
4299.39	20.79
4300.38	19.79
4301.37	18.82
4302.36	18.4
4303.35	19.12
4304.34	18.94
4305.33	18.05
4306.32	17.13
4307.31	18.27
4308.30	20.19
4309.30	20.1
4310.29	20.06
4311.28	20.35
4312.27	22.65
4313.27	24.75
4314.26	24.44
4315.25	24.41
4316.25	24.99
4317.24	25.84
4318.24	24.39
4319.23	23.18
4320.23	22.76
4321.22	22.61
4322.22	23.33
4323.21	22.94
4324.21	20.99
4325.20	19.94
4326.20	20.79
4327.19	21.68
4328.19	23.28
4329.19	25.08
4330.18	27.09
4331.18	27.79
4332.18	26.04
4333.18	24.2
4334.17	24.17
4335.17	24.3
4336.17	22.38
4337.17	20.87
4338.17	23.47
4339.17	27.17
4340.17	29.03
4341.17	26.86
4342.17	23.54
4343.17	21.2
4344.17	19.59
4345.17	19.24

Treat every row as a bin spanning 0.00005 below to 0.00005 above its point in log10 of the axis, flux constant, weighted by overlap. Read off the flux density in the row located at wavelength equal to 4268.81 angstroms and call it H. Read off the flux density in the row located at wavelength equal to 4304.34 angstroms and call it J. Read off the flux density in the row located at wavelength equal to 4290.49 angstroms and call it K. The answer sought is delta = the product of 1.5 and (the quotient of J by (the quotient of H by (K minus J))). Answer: 6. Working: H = 20.88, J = 18.94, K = 22.99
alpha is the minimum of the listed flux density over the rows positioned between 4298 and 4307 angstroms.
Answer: 17.13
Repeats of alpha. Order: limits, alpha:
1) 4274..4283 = 24.47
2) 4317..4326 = 19.94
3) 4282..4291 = 21.6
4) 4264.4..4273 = 20.88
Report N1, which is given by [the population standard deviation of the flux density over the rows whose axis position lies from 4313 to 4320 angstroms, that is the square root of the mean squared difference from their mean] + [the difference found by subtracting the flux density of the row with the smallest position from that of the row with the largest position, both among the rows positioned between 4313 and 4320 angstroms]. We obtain -0.8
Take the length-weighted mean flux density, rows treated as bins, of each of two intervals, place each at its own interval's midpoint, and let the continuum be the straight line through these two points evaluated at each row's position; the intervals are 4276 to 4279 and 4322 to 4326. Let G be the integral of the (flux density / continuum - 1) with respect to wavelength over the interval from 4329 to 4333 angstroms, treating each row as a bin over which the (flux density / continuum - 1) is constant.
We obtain 1.0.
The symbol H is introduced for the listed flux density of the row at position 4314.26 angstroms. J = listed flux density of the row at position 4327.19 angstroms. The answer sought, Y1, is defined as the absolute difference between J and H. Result 2.76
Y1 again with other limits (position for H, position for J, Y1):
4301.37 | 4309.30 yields 1.28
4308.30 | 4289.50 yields 1.41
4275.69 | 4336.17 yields 2.57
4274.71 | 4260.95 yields 2.75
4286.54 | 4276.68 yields 3.39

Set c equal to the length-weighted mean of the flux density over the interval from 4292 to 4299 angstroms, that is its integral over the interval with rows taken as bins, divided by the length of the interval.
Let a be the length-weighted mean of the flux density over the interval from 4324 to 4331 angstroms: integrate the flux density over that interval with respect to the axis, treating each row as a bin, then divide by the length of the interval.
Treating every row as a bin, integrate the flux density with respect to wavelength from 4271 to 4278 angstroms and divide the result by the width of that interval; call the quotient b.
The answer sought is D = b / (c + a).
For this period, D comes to 0.513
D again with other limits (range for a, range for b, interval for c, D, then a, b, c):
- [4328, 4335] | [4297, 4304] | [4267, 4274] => 0.419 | 25.4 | 20.0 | 22.4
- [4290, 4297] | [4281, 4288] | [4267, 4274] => 0.523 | 24.5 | 24.6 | 22.4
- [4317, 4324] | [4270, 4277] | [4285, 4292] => 0.514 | 23.4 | 23.7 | 22.7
